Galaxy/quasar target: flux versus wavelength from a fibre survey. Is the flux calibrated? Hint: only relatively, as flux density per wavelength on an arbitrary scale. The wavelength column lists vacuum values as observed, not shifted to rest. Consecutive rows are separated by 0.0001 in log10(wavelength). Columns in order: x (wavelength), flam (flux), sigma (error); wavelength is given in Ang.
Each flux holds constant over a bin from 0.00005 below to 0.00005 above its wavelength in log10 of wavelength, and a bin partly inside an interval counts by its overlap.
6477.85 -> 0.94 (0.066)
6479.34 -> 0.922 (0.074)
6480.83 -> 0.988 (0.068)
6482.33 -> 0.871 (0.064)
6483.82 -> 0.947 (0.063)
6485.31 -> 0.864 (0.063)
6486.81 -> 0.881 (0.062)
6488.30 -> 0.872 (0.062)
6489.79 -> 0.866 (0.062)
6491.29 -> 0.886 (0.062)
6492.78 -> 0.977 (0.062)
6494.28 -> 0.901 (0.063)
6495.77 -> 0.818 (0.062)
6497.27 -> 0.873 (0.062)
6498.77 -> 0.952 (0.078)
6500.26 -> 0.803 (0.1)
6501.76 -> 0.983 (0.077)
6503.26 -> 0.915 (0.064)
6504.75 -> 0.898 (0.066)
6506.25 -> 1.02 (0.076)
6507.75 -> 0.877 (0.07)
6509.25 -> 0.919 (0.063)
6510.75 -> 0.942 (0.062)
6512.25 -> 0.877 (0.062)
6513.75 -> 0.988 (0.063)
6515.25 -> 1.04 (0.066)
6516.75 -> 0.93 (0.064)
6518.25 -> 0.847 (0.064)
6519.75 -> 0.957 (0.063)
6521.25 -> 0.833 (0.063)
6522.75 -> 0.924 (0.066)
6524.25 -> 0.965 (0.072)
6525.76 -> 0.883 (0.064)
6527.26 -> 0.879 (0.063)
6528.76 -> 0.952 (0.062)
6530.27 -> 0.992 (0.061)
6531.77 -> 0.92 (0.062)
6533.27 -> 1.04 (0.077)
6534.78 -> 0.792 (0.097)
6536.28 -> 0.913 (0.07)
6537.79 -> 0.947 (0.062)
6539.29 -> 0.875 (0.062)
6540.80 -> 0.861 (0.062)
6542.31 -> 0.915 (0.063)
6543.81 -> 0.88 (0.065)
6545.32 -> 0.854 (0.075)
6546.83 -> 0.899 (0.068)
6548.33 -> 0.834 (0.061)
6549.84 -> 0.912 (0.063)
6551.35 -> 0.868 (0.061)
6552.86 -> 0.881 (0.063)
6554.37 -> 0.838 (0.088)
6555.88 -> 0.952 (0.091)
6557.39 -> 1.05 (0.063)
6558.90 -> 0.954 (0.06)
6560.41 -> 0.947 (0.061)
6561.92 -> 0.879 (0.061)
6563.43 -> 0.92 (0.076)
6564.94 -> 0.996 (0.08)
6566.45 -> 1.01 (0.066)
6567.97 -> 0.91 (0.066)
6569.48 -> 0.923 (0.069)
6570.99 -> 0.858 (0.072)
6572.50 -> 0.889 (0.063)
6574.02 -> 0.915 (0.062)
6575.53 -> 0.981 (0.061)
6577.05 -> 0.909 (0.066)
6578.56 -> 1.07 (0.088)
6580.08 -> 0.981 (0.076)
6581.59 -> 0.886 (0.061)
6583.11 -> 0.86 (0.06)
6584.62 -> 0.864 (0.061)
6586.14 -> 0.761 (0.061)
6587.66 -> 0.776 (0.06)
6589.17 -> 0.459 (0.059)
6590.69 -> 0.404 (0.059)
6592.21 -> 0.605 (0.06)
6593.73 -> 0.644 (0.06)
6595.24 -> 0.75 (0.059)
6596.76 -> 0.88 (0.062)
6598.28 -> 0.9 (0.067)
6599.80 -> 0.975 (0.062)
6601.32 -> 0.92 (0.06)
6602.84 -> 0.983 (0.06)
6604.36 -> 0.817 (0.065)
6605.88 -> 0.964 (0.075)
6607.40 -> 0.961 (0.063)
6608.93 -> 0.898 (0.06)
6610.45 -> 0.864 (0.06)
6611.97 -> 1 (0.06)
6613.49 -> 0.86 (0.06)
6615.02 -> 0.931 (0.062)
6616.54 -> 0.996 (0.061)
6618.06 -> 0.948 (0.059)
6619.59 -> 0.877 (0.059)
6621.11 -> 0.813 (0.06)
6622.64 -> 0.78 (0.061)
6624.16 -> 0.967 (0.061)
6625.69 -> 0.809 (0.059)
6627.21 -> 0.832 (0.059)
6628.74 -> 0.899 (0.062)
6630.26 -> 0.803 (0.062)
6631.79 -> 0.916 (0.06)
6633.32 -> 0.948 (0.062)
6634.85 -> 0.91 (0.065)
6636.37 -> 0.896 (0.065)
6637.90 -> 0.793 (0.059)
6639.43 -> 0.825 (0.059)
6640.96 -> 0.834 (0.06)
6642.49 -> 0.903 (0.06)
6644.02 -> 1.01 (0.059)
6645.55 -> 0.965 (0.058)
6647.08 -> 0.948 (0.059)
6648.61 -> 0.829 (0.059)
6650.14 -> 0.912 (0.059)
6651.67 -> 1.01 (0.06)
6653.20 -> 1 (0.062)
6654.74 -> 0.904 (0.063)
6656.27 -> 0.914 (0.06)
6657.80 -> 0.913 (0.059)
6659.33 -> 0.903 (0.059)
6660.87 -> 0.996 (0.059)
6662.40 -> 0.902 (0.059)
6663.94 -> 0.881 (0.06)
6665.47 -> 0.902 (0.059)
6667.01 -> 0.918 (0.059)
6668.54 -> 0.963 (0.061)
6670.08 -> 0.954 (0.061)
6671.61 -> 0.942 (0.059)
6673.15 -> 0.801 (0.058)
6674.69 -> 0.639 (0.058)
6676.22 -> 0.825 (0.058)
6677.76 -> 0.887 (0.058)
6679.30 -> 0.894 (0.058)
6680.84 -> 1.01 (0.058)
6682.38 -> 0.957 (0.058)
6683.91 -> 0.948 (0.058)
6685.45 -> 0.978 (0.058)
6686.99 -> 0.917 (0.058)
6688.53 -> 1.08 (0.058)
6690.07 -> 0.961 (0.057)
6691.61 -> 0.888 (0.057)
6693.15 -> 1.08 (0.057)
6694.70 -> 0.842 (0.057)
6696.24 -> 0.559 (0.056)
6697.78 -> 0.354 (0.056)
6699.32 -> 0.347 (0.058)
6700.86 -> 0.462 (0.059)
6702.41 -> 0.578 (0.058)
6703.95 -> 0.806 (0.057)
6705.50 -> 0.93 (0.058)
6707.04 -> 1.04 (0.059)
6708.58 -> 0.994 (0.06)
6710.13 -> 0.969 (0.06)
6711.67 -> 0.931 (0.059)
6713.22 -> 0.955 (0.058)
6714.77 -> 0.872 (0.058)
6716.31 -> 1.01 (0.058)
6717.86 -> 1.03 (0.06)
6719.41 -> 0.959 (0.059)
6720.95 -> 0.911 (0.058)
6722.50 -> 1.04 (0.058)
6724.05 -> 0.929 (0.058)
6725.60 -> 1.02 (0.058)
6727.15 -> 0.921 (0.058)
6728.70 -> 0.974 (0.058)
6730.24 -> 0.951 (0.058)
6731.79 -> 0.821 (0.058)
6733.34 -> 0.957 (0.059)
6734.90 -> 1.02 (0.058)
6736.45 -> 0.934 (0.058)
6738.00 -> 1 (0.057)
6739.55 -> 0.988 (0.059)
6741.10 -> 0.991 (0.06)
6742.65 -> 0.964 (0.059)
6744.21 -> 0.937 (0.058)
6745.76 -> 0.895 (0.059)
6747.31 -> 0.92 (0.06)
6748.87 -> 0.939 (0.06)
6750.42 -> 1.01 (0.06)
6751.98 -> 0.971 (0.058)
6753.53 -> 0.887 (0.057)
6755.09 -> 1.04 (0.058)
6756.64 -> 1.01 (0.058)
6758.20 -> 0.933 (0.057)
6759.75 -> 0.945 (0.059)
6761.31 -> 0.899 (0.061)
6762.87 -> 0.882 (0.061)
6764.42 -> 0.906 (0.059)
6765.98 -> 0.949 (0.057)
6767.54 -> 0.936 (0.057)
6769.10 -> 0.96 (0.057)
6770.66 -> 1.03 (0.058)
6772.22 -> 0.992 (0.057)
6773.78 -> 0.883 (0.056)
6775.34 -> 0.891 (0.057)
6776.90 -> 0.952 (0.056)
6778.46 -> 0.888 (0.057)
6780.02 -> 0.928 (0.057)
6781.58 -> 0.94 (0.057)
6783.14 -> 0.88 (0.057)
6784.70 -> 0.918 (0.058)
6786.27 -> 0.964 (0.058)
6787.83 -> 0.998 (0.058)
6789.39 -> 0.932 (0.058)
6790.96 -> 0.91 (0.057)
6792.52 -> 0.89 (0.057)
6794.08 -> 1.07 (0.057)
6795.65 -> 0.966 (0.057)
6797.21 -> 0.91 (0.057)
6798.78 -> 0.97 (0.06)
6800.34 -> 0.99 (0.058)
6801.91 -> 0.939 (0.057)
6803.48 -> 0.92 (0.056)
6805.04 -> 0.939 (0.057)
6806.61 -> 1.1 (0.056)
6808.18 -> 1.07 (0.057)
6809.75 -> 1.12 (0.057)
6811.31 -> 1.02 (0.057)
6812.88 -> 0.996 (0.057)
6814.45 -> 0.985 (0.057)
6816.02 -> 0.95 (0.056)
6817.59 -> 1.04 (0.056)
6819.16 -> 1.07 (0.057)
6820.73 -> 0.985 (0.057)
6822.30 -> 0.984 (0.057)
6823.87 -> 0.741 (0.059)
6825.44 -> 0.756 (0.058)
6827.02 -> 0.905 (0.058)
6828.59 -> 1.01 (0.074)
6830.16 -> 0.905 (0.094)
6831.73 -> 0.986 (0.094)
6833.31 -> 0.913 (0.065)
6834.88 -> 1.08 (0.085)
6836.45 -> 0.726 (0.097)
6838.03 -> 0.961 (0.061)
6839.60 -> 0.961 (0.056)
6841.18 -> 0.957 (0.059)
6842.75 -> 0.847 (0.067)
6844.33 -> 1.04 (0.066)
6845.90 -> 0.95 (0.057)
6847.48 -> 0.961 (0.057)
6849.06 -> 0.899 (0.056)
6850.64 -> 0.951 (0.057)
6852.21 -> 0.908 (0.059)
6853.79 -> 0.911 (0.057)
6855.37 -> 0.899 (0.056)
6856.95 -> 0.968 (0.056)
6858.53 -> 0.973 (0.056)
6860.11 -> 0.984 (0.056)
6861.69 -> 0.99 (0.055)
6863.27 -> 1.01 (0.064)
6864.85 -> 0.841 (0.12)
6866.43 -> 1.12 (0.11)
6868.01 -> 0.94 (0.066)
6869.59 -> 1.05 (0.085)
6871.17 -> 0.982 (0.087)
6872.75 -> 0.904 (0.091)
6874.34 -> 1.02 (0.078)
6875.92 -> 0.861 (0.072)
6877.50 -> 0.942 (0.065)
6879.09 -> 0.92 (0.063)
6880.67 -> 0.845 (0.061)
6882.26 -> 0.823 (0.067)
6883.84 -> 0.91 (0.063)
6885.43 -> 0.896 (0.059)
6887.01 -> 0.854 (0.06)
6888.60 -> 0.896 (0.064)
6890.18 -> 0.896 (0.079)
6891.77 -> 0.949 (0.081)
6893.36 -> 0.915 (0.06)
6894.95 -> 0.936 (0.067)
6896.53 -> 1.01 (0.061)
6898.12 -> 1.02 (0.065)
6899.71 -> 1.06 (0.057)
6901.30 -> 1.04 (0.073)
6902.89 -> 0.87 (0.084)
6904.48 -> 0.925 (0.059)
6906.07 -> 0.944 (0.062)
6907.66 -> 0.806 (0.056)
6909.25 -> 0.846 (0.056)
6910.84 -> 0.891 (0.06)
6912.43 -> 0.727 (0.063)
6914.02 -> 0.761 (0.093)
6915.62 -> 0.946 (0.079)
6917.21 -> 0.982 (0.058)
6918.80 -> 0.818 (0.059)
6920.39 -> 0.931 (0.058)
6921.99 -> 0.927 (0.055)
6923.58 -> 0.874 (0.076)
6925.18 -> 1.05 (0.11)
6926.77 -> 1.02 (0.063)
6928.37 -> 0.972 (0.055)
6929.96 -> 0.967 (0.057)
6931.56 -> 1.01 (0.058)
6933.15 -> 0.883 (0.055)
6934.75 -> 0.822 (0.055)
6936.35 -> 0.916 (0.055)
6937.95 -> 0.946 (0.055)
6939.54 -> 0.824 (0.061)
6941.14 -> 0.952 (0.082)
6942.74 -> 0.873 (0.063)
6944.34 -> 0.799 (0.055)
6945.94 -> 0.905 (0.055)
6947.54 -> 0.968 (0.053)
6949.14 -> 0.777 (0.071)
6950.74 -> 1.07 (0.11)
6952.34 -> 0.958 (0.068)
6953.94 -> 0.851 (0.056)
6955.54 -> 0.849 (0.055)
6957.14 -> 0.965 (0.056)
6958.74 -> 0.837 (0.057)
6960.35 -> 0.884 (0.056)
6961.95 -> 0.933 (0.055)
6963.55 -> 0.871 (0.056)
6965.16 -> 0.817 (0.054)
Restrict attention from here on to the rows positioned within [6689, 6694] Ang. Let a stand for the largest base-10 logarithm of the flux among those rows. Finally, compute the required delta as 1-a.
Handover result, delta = 0.97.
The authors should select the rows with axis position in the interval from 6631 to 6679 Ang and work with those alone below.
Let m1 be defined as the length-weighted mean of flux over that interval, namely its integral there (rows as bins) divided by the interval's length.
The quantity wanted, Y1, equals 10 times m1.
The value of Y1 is 9.0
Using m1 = 0.90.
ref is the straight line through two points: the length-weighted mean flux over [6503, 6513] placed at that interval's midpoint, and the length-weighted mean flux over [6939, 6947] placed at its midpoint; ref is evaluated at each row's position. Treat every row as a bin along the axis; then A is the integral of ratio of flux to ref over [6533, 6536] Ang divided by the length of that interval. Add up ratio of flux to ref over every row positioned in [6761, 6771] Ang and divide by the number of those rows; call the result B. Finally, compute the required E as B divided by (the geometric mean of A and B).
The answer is 1.04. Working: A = 0.97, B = 1.05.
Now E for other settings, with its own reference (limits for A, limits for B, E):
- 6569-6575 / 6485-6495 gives 0.99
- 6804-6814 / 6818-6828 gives 0.94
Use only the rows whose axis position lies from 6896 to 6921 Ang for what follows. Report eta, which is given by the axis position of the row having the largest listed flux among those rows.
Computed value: 6899.71 Ang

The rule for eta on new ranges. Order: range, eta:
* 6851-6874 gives 6866.43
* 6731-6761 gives 6755.09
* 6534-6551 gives 6537.79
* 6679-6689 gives 6688.53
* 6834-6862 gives 6834.88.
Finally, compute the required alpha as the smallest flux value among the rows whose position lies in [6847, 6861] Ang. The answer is 0.899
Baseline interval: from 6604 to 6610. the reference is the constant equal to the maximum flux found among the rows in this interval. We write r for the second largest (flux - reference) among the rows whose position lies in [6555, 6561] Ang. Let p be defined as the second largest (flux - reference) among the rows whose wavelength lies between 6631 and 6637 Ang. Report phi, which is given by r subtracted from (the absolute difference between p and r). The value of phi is 0.048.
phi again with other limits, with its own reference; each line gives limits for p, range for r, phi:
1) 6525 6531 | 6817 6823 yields 0.012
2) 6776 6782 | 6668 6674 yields 0.024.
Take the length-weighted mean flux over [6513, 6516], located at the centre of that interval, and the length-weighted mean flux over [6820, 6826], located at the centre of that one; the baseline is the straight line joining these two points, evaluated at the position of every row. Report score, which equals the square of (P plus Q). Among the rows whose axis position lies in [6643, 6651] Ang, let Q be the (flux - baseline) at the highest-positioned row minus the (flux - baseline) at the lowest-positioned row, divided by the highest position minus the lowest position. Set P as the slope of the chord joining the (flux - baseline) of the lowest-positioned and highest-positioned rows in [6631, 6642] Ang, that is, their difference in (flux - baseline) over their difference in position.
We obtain 0.0006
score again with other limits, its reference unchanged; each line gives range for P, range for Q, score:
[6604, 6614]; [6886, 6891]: 0.0004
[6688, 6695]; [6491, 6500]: 0.0008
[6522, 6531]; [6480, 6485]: 0.0000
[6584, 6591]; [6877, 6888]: 0.0071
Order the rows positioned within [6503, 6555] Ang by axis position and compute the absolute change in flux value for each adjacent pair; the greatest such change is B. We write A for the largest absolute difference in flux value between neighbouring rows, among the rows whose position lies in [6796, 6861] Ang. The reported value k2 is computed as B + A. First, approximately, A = 0.35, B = 0.248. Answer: 0.60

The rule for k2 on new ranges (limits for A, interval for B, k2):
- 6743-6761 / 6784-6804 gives 0.33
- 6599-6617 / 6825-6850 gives 0.52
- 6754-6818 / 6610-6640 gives 0.37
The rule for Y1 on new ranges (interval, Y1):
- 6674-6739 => 8.9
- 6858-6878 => 9.7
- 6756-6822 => 9.6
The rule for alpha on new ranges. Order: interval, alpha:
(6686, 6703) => 0.347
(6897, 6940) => 0.727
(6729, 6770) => 0.821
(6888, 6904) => 0.87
